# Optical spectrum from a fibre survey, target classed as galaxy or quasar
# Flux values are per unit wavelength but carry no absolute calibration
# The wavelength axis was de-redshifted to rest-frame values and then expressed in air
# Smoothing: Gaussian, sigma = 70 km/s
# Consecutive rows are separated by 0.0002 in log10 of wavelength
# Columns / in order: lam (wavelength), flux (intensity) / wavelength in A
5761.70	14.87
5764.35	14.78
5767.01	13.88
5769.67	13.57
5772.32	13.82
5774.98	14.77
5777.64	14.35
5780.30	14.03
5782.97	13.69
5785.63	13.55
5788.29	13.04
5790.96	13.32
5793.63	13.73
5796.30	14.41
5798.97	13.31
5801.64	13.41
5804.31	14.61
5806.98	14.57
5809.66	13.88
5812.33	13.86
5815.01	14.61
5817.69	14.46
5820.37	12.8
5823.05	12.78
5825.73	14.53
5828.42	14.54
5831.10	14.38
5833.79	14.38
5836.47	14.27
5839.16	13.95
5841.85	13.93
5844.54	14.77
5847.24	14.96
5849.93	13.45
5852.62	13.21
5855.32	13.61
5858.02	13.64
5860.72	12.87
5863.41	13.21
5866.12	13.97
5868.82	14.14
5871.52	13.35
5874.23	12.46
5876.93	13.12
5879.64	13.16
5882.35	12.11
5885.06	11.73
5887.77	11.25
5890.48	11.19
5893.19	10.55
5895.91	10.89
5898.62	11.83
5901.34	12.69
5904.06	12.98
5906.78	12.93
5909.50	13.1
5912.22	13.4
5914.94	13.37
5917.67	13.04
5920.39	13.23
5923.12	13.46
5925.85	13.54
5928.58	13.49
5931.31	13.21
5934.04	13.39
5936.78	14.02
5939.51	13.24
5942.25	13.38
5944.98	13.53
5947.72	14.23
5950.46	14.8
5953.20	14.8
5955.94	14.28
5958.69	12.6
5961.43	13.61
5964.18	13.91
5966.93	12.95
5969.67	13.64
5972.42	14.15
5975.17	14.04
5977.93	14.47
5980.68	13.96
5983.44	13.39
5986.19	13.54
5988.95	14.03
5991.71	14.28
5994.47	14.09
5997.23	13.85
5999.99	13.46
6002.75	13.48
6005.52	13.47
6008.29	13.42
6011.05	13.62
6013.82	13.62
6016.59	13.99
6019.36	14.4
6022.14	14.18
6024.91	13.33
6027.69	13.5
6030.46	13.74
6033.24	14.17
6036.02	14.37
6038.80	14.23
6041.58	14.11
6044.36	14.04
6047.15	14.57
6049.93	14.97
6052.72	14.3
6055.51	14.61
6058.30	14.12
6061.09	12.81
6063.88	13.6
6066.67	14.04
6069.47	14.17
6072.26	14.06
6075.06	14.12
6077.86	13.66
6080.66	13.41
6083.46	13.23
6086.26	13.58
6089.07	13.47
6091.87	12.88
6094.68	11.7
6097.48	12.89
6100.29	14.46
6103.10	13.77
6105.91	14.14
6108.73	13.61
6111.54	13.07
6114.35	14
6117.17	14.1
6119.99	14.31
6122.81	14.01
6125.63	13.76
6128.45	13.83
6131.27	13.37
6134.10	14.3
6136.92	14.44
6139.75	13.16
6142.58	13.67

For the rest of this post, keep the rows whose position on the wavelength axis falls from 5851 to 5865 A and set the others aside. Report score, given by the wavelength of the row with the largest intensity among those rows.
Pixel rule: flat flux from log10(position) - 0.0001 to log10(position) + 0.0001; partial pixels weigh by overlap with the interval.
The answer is 5858.02 A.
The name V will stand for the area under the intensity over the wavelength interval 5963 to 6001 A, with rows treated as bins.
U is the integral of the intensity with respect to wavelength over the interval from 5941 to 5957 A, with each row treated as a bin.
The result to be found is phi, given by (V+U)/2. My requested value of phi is 376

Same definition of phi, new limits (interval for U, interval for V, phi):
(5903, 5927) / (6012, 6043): 375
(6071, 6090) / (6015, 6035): 269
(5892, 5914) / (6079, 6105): 308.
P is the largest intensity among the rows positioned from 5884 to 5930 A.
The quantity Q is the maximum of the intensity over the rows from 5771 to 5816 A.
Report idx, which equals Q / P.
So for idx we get 1.09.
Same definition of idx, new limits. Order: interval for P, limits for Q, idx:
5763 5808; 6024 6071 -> 1.01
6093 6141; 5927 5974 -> 1.02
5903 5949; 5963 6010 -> 1.02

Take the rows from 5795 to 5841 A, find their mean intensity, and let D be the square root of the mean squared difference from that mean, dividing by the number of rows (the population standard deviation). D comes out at 0.60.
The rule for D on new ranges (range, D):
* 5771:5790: 0.52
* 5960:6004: 0.38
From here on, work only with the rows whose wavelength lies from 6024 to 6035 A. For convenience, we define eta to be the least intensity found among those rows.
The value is 13.33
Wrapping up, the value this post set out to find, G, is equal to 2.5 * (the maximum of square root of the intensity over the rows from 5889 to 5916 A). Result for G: 9.15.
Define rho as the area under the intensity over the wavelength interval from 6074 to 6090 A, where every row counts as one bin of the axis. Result 217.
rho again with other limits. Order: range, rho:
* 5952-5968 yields 219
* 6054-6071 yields 236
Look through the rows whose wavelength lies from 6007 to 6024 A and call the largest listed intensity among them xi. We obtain 14.4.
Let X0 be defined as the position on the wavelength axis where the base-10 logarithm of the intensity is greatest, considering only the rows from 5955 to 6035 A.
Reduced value 5977.93 A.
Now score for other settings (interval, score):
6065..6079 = 6069.47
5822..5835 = 5828.42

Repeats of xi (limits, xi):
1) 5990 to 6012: 14.28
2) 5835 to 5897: 14.96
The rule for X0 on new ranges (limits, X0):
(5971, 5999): 5977.93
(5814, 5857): 5847.24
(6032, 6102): 6049.93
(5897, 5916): 5912.22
